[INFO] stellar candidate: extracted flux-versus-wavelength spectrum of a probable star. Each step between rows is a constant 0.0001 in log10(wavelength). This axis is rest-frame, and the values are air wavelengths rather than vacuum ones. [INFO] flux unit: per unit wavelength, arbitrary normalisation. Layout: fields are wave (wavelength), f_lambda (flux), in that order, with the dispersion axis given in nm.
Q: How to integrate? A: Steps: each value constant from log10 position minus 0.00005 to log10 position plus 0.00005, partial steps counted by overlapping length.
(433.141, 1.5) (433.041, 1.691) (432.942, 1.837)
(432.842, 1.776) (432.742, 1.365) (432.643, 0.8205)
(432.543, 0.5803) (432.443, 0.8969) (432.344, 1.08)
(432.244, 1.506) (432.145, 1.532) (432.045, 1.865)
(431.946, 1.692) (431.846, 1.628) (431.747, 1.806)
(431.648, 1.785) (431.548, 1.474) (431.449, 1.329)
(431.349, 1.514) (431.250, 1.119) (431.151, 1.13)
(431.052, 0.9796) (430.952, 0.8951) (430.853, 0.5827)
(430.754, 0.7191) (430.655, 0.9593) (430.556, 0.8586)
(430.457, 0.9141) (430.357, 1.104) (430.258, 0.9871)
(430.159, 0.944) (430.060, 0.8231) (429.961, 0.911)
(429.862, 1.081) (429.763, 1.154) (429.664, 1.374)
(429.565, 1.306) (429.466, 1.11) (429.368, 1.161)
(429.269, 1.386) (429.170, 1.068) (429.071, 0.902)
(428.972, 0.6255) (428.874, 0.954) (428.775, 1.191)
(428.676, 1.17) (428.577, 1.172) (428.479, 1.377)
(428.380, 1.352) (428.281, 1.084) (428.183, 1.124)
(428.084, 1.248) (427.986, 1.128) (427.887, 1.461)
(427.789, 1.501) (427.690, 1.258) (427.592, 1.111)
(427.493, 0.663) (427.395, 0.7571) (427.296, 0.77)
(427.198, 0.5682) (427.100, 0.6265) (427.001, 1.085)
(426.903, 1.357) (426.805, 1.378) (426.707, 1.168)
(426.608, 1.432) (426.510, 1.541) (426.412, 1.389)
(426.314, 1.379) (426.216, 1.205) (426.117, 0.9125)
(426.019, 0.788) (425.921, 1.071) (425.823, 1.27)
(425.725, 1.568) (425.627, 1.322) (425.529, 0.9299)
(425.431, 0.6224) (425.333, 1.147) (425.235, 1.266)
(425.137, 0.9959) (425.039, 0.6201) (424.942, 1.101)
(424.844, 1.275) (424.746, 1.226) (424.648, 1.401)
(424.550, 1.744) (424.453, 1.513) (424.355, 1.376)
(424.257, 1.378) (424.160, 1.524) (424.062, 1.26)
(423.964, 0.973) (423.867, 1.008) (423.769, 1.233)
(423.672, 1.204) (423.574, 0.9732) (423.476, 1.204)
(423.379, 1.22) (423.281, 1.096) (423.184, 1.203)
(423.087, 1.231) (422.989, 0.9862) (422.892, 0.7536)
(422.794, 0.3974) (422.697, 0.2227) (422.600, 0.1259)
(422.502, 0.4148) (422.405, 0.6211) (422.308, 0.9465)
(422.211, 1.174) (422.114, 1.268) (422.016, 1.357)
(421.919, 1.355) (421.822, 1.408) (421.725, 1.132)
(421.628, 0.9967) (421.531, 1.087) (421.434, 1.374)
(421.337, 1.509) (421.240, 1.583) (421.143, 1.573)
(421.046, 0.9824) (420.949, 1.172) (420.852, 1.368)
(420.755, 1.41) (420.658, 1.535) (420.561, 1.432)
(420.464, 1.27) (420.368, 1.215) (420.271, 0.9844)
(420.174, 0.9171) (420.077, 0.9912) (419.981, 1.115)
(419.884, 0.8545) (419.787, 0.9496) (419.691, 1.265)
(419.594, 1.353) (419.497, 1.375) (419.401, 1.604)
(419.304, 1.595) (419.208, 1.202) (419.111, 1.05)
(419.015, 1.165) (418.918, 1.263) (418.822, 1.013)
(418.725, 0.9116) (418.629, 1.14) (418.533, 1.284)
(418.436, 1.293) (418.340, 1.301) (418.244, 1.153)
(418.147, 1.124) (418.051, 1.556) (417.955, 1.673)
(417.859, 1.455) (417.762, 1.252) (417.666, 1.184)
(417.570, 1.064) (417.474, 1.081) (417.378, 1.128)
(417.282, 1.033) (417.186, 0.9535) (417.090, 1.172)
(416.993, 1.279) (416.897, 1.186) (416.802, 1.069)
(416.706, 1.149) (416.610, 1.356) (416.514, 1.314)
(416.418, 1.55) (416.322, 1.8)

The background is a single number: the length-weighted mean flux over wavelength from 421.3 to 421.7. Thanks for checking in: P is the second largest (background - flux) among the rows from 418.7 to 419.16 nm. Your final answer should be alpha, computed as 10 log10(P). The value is -6.7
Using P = 0.22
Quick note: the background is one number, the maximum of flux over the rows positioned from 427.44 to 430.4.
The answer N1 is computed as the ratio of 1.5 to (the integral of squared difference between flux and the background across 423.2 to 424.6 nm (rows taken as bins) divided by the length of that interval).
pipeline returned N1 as 15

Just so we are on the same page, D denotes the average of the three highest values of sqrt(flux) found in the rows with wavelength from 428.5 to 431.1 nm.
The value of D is 1.16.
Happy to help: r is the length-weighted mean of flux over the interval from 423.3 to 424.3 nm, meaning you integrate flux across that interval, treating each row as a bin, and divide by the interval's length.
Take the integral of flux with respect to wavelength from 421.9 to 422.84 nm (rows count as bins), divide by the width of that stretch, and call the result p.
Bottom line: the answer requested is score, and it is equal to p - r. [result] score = -0.42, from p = 0.77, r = 1.19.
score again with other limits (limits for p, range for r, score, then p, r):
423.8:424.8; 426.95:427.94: 0.36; 1.34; 0.98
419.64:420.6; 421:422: -0.21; 1.10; 1.30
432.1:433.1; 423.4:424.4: 0.10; 1.31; 1.21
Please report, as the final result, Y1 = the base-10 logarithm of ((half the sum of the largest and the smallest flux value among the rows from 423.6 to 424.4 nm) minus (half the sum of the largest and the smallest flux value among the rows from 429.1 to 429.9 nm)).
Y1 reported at -1.7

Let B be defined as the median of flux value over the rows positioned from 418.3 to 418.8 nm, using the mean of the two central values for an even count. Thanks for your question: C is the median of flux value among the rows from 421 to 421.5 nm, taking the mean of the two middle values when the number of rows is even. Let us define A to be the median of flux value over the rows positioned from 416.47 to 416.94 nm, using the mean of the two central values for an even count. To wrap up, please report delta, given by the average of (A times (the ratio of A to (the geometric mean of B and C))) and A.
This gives 1.10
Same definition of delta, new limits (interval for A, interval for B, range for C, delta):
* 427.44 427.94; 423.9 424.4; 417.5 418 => 1.23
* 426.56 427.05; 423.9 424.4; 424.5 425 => 1.37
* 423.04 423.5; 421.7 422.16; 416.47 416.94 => 1.17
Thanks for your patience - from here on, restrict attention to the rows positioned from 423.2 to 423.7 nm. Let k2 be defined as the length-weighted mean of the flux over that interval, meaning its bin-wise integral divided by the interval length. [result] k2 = 1.14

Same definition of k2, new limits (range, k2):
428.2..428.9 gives 1.19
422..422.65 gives 0.82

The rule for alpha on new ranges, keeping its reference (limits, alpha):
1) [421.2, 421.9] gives -8.5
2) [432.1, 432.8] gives -3.9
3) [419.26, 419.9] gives -5.5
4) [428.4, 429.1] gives -4.9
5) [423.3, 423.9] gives -6.6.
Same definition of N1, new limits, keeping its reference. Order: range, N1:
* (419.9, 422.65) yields 6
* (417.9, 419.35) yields 14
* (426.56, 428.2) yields 6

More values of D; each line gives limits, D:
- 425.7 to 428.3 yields 1.24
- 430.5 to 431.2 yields 1.01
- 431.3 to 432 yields 1.33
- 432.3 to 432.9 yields 1.18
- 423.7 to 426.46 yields 1.27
